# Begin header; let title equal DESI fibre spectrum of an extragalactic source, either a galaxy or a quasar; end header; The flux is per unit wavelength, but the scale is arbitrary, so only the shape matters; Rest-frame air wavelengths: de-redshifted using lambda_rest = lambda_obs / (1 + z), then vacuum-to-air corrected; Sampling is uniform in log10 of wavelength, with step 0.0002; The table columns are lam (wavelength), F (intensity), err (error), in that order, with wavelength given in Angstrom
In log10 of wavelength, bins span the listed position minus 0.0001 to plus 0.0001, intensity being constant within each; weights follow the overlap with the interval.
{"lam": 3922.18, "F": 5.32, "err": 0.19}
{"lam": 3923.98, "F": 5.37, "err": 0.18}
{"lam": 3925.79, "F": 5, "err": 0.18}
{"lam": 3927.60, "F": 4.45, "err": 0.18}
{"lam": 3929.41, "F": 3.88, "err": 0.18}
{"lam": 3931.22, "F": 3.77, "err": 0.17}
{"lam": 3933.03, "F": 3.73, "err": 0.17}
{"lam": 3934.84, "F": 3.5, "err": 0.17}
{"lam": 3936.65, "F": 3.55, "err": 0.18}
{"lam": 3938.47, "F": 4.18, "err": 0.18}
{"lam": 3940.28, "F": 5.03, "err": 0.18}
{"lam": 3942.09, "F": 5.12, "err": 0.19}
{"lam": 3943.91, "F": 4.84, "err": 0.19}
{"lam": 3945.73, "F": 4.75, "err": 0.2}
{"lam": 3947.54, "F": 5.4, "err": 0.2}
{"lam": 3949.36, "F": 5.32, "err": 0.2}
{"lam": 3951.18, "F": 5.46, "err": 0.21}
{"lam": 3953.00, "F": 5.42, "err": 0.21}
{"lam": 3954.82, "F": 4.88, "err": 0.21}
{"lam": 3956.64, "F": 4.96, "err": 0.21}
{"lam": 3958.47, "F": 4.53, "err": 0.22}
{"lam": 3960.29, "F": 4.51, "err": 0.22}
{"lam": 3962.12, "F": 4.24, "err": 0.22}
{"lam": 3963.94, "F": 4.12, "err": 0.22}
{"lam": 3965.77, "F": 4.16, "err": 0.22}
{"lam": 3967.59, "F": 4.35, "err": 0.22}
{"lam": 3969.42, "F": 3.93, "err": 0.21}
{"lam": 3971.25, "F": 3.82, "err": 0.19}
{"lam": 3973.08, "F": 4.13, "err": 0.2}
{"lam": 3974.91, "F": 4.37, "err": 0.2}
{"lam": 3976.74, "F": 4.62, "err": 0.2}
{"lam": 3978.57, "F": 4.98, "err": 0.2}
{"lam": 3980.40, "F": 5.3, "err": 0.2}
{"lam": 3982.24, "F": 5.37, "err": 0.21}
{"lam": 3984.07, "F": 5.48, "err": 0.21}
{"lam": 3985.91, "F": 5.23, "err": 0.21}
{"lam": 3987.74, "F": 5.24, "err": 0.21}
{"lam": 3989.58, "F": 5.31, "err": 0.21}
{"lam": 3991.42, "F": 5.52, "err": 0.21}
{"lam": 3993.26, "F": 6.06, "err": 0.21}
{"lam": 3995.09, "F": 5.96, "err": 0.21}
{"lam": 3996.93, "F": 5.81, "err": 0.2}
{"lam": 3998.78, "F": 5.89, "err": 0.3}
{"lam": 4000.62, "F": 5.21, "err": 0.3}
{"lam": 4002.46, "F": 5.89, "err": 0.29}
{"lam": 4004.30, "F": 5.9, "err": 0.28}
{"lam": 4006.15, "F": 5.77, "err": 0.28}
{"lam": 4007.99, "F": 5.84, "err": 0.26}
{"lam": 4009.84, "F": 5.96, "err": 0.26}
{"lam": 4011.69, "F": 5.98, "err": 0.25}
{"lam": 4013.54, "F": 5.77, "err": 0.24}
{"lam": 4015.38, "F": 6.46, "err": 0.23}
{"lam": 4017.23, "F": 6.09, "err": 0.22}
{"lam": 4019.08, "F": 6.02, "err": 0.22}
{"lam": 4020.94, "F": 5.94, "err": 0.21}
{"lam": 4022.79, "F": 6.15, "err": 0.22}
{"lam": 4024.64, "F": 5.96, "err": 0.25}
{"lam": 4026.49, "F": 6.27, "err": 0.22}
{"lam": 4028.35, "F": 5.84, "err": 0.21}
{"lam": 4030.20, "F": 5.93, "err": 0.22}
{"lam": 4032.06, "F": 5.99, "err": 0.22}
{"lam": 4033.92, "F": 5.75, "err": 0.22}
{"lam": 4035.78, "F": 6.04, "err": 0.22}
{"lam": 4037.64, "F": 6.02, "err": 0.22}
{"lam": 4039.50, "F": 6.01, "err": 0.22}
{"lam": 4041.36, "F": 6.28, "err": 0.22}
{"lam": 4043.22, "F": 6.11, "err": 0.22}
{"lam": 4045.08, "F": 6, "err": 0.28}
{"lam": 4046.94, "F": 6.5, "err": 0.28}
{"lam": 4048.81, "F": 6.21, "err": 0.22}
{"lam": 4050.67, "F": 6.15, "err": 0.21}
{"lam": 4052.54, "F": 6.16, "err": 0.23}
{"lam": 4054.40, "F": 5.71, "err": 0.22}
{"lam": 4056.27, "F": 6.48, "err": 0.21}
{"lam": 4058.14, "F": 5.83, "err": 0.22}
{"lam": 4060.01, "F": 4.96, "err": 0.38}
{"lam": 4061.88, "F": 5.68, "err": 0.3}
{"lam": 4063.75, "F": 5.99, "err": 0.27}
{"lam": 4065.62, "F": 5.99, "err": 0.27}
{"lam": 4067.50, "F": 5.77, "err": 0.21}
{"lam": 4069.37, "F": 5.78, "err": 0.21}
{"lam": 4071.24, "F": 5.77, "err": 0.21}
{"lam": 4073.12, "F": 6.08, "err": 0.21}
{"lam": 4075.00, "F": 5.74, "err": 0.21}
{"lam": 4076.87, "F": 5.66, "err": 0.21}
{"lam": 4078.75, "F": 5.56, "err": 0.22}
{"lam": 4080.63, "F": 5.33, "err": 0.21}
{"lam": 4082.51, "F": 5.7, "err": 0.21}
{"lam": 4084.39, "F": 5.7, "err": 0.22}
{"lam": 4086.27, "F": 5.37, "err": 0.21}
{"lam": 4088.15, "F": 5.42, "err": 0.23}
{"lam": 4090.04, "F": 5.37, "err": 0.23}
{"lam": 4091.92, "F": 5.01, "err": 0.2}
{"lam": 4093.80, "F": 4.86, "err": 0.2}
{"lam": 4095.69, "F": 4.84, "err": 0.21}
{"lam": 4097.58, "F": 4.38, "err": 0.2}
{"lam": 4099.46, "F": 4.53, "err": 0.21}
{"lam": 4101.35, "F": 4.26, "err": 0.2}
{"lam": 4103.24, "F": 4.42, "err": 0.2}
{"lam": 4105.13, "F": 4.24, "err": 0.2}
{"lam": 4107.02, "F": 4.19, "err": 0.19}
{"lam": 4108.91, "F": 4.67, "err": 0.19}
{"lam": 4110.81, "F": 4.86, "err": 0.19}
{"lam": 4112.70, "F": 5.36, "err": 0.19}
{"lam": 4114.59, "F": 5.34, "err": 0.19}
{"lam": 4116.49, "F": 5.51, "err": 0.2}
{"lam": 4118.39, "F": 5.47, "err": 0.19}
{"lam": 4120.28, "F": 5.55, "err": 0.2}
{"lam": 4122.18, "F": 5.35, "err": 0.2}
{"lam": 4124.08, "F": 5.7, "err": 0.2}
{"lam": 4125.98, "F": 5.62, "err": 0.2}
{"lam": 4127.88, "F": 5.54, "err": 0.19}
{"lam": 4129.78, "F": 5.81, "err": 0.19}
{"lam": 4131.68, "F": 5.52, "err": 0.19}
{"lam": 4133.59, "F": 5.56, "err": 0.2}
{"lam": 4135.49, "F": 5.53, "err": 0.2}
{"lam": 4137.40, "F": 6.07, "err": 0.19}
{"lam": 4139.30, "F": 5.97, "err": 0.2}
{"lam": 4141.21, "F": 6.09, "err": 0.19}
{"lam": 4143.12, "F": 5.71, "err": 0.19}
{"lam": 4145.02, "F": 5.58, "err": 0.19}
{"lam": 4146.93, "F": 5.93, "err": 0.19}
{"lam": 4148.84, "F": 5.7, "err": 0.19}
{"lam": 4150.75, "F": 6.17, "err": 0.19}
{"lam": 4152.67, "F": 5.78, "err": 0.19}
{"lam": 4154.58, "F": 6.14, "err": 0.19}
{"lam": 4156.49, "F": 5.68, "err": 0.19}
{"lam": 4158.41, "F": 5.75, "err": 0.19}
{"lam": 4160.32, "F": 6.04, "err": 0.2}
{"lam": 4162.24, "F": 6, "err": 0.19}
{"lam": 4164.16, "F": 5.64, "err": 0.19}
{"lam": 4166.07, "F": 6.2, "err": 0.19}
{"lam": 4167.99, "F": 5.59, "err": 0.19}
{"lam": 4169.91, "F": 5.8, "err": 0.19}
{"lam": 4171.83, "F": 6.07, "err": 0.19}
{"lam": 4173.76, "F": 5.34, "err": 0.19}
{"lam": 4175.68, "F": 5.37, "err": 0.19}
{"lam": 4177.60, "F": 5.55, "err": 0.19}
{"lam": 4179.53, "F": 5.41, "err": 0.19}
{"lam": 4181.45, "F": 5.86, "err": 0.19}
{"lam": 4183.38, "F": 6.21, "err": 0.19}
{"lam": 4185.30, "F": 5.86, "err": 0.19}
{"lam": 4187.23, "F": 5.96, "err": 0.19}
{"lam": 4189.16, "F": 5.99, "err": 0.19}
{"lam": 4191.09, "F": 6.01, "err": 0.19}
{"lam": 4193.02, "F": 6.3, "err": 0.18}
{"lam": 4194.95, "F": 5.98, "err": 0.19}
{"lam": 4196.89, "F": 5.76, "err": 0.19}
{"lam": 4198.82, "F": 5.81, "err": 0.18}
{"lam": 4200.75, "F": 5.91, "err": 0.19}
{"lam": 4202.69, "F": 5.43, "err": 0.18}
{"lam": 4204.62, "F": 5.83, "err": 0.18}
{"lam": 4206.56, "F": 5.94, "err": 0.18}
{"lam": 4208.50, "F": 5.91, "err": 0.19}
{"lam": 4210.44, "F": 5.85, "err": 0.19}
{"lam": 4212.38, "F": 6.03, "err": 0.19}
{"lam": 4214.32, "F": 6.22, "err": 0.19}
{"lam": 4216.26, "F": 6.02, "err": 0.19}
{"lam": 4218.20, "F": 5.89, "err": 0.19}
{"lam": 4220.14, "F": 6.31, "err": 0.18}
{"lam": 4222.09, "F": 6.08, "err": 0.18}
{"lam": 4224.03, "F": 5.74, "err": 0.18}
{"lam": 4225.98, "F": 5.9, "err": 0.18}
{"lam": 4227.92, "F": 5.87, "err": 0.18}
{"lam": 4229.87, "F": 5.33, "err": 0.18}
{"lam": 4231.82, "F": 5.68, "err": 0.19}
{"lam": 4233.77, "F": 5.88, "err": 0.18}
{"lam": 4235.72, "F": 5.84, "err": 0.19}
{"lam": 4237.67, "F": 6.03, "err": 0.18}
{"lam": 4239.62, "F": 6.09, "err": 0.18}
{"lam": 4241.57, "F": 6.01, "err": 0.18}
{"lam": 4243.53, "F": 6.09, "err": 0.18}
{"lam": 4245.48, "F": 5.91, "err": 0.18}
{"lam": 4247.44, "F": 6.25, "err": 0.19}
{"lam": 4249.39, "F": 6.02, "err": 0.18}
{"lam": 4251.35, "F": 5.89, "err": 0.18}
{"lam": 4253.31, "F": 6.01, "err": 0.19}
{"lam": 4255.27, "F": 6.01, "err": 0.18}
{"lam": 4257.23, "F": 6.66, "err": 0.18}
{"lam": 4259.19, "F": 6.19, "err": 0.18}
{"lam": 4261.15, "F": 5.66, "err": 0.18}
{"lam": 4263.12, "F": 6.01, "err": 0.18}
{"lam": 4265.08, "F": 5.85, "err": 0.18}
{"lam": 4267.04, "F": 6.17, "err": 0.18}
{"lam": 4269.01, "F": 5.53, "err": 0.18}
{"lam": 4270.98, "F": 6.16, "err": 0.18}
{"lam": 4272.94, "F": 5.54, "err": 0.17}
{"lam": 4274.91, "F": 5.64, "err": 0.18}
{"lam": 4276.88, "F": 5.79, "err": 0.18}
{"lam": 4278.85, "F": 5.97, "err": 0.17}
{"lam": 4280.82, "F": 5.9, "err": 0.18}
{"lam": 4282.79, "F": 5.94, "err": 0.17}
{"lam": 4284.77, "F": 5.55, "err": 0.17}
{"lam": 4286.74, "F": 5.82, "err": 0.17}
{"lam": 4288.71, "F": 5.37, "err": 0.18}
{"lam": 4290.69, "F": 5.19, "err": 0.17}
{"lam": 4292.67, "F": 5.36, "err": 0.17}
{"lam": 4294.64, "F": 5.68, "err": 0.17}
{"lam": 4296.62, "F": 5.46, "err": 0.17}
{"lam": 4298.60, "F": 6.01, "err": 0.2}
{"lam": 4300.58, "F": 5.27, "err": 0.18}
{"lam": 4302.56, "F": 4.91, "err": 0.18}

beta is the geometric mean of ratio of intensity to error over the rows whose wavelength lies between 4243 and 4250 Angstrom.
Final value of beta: 33.2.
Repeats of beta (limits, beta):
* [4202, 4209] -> 31.6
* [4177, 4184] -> 30.3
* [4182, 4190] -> 31.6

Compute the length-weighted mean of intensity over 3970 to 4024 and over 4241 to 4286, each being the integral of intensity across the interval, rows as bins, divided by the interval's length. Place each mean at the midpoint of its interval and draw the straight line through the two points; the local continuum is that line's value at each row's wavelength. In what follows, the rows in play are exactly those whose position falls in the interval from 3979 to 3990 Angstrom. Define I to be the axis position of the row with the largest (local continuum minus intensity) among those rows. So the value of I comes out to 3985.91 Angstrom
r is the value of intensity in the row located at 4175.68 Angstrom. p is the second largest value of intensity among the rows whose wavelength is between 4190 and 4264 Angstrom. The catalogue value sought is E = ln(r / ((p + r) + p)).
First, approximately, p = 6.31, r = 5.37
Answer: -1.21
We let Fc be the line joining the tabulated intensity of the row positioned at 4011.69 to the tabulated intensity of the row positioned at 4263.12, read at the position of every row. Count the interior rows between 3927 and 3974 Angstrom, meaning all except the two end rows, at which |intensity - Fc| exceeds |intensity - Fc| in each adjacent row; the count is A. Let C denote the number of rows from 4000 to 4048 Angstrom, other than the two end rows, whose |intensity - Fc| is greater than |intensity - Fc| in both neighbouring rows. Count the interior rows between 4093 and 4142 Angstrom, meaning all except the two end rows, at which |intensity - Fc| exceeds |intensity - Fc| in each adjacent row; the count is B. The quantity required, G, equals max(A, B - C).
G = 6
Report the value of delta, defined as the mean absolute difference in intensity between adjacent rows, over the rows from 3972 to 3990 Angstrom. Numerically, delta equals 0.19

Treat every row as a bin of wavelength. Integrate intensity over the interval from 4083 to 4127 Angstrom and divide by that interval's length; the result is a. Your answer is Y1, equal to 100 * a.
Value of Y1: 505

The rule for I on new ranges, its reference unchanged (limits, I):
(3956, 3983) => 3971.25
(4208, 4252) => 4229.87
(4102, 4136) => 4107.02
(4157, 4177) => 4173.76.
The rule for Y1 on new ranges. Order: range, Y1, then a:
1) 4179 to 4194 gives 597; 6.0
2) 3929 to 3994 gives 470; 4.7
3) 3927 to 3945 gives 421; 4.2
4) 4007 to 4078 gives 597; 6.0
